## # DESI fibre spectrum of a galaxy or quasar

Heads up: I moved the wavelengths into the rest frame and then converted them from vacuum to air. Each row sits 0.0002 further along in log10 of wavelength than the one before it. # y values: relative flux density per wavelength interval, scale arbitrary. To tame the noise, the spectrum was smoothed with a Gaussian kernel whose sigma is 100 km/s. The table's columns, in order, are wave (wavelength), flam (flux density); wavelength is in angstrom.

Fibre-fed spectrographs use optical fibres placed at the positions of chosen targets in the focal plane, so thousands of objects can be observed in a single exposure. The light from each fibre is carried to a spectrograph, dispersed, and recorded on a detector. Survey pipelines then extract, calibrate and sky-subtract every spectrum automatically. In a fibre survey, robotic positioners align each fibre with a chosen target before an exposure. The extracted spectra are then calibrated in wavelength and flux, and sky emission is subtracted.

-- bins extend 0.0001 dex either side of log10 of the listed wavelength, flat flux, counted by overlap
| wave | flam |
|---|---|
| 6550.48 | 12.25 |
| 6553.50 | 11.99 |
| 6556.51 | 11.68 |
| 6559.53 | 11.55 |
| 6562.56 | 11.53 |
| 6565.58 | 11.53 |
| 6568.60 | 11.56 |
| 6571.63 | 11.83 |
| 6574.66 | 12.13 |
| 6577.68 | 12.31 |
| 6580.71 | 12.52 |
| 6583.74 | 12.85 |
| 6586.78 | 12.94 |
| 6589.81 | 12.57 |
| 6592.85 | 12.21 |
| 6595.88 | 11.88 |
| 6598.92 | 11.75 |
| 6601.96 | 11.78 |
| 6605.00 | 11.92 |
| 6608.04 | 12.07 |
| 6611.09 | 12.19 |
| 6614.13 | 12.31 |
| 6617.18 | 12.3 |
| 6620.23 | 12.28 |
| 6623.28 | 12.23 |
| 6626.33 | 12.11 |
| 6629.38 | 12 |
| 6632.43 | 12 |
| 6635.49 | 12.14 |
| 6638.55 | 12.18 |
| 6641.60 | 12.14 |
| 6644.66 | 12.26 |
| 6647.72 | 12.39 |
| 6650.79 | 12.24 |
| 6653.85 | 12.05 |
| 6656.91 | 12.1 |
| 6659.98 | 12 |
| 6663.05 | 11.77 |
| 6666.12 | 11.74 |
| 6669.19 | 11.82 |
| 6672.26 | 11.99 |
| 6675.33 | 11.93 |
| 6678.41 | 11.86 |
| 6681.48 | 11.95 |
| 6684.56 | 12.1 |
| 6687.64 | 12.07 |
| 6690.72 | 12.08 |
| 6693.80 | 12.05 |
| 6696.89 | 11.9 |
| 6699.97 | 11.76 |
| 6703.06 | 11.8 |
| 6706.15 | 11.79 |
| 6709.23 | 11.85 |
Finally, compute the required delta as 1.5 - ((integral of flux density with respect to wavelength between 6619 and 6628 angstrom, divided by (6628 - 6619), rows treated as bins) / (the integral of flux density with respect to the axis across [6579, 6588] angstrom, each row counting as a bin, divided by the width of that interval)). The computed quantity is 0.542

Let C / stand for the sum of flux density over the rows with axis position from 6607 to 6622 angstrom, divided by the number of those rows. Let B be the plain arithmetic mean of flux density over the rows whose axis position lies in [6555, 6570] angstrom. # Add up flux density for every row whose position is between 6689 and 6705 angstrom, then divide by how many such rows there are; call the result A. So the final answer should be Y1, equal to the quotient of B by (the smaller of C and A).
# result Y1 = 0.971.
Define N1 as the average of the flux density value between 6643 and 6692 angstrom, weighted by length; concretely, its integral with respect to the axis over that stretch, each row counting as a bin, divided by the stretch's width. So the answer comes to 12.0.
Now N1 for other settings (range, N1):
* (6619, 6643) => 12.1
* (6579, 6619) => 12.3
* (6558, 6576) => 11.7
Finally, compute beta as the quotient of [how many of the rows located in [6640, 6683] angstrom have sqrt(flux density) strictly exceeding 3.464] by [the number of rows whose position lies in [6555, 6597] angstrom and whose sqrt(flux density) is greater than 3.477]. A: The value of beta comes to 1.0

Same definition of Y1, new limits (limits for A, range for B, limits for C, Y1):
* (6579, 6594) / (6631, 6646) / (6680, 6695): 1.008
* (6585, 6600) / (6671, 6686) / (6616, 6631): 0.982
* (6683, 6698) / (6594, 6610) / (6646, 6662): 0.987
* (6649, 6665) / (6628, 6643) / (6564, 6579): 1.019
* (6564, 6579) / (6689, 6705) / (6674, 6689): 1.004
